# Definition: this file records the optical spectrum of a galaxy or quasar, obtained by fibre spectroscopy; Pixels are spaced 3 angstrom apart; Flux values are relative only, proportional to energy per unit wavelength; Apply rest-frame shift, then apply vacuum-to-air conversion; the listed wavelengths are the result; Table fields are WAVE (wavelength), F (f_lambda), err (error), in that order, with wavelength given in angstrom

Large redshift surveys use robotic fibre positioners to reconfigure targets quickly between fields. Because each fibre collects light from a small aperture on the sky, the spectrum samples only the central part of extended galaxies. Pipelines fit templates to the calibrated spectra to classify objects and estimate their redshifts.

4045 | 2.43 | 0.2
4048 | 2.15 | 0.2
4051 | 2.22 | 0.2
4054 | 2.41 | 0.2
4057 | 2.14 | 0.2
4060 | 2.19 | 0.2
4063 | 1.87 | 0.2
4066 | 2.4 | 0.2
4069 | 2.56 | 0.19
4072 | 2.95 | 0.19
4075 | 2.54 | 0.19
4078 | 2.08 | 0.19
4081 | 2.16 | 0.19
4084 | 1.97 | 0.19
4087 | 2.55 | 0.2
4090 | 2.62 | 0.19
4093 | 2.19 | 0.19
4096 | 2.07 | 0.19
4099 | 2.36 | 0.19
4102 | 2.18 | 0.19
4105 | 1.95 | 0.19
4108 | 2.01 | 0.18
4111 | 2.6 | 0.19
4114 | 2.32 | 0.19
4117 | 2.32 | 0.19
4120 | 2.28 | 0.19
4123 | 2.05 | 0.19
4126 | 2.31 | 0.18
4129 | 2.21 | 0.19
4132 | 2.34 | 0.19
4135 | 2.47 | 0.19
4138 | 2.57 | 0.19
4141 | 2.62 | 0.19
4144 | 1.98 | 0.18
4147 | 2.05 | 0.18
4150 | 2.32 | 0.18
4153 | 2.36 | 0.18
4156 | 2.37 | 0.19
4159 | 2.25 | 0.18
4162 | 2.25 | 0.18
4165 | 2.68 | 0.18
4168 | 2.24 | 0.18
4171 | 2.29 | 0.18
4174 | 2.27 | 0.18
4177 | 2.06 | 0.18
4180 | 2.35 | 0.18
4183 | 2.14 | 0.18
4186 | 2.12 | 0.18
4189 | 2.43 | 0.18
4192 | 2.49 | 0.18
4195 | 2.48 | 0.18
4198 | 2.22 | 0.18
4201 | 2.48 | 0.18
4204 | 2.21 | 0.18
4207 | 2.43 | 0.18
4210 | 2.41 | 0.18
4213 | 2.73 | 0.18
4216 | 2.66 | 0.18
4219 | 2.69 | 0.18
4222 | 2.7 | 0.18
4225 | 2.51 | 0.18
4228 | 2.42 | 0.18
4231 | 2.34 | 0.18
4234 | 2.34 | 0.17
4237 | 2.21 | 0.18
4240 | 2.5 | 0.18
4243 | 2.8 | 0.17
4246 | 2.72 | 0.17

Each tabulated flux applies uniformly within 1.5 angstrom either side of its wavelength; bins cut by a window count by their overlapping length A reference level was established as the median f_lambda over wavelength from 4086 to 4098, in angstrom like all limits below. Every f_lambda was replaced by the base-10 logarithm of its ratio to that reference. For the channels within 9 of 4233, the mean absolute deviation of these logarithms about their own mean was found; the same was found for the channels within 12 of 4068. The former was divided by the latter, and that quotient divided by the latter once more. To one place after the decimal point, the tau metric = 6.5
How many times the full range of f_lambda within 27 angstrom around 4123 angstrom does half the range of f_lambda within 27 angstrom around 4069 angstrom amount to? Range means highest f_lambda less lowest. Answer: 1.0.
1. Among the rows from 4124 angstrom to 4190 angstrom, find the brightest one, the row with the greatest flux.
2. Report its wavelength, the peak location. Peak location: 4165 angstrom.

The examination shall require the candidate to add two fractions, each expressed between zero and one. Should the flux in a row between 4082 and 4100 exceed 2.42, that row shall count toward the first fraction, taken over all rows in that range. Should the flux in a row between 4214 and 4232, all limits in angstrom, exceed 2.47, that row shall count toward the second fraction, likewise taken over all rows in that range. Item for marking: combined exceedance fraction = 1.0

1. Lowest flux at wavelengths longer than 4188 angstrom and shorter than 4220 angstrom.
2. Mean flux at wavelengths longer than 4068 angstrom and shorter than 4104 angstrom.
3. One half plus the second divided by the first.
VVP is 1.56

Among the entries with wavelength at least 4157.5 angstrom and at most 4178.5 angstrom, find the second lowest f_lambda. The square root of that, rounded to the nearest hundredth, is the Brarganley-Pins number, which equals 1.50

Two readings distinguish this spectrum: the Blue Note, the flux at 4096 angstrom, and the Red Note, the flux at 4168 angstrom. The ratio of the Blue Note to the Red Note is 0.92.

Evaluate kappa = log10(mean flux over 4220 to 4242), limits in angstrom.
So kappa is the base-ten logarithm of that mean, 0.39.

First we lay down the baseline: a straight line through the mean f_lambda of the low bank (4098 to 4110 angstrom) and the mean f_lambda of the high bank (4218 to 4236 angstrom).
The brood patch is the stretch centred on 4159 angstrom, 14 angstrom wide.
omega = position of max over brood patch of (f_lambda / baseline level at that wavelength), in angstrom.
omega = 4165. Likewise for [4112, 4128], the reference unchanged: 4114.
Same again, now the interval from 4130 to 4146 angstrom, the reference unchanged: 4141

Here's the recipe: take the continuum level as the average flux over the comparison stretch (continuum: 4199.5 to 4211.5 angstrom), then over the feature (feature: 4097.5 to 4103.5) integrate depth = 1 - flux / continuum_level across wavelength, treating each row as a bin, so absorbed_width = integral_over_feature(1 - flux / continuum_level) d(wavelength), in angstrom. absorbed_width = 0.28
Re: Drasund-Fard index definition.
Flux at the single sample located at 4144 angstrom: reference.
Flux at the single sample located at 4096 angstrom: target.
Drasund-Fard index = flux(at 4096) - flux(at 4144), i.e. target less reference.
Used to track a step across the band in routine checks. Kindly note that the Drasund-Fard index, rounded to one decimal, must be 0.1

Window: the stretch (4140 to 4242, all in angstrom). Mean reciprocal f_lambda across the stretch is 0.425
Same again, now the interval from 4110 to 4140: 0.428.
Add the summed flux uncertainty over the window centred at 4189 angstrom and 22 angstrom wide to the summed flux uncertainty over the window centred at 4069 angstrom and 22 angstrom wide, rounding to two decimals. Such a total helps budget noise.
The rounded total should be 2.62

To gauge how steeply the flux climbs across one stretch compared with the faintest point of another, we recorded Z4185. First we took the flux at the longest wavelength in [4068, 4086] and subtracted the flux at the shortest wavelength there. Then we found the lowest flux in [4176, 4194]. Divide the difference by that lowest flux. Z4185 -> -0.29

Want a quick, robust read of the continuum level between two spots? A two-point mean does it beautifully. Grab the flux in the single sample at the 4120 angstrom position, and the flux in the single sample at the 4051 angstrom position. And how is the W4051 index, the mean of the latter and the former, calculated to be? 2.25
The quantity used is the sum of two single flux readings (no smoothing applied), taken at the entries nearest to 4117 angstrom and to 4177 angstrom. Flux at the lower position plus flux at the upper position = 4.4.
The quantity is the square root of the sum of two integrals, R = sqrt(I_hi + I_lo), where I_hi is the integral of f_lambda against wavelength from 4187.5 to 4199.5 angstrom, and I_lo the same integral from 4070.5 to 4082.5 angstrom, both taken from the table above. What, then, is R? 7.62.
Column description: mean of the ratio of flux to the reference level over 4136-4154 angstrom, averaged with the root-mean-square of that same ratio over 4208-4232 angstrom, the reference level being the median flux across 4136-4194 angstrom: 1.07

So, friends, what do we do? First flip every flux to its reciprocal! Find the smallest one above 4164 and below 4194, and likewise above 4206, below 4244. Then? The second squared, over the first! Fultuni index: 0.342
